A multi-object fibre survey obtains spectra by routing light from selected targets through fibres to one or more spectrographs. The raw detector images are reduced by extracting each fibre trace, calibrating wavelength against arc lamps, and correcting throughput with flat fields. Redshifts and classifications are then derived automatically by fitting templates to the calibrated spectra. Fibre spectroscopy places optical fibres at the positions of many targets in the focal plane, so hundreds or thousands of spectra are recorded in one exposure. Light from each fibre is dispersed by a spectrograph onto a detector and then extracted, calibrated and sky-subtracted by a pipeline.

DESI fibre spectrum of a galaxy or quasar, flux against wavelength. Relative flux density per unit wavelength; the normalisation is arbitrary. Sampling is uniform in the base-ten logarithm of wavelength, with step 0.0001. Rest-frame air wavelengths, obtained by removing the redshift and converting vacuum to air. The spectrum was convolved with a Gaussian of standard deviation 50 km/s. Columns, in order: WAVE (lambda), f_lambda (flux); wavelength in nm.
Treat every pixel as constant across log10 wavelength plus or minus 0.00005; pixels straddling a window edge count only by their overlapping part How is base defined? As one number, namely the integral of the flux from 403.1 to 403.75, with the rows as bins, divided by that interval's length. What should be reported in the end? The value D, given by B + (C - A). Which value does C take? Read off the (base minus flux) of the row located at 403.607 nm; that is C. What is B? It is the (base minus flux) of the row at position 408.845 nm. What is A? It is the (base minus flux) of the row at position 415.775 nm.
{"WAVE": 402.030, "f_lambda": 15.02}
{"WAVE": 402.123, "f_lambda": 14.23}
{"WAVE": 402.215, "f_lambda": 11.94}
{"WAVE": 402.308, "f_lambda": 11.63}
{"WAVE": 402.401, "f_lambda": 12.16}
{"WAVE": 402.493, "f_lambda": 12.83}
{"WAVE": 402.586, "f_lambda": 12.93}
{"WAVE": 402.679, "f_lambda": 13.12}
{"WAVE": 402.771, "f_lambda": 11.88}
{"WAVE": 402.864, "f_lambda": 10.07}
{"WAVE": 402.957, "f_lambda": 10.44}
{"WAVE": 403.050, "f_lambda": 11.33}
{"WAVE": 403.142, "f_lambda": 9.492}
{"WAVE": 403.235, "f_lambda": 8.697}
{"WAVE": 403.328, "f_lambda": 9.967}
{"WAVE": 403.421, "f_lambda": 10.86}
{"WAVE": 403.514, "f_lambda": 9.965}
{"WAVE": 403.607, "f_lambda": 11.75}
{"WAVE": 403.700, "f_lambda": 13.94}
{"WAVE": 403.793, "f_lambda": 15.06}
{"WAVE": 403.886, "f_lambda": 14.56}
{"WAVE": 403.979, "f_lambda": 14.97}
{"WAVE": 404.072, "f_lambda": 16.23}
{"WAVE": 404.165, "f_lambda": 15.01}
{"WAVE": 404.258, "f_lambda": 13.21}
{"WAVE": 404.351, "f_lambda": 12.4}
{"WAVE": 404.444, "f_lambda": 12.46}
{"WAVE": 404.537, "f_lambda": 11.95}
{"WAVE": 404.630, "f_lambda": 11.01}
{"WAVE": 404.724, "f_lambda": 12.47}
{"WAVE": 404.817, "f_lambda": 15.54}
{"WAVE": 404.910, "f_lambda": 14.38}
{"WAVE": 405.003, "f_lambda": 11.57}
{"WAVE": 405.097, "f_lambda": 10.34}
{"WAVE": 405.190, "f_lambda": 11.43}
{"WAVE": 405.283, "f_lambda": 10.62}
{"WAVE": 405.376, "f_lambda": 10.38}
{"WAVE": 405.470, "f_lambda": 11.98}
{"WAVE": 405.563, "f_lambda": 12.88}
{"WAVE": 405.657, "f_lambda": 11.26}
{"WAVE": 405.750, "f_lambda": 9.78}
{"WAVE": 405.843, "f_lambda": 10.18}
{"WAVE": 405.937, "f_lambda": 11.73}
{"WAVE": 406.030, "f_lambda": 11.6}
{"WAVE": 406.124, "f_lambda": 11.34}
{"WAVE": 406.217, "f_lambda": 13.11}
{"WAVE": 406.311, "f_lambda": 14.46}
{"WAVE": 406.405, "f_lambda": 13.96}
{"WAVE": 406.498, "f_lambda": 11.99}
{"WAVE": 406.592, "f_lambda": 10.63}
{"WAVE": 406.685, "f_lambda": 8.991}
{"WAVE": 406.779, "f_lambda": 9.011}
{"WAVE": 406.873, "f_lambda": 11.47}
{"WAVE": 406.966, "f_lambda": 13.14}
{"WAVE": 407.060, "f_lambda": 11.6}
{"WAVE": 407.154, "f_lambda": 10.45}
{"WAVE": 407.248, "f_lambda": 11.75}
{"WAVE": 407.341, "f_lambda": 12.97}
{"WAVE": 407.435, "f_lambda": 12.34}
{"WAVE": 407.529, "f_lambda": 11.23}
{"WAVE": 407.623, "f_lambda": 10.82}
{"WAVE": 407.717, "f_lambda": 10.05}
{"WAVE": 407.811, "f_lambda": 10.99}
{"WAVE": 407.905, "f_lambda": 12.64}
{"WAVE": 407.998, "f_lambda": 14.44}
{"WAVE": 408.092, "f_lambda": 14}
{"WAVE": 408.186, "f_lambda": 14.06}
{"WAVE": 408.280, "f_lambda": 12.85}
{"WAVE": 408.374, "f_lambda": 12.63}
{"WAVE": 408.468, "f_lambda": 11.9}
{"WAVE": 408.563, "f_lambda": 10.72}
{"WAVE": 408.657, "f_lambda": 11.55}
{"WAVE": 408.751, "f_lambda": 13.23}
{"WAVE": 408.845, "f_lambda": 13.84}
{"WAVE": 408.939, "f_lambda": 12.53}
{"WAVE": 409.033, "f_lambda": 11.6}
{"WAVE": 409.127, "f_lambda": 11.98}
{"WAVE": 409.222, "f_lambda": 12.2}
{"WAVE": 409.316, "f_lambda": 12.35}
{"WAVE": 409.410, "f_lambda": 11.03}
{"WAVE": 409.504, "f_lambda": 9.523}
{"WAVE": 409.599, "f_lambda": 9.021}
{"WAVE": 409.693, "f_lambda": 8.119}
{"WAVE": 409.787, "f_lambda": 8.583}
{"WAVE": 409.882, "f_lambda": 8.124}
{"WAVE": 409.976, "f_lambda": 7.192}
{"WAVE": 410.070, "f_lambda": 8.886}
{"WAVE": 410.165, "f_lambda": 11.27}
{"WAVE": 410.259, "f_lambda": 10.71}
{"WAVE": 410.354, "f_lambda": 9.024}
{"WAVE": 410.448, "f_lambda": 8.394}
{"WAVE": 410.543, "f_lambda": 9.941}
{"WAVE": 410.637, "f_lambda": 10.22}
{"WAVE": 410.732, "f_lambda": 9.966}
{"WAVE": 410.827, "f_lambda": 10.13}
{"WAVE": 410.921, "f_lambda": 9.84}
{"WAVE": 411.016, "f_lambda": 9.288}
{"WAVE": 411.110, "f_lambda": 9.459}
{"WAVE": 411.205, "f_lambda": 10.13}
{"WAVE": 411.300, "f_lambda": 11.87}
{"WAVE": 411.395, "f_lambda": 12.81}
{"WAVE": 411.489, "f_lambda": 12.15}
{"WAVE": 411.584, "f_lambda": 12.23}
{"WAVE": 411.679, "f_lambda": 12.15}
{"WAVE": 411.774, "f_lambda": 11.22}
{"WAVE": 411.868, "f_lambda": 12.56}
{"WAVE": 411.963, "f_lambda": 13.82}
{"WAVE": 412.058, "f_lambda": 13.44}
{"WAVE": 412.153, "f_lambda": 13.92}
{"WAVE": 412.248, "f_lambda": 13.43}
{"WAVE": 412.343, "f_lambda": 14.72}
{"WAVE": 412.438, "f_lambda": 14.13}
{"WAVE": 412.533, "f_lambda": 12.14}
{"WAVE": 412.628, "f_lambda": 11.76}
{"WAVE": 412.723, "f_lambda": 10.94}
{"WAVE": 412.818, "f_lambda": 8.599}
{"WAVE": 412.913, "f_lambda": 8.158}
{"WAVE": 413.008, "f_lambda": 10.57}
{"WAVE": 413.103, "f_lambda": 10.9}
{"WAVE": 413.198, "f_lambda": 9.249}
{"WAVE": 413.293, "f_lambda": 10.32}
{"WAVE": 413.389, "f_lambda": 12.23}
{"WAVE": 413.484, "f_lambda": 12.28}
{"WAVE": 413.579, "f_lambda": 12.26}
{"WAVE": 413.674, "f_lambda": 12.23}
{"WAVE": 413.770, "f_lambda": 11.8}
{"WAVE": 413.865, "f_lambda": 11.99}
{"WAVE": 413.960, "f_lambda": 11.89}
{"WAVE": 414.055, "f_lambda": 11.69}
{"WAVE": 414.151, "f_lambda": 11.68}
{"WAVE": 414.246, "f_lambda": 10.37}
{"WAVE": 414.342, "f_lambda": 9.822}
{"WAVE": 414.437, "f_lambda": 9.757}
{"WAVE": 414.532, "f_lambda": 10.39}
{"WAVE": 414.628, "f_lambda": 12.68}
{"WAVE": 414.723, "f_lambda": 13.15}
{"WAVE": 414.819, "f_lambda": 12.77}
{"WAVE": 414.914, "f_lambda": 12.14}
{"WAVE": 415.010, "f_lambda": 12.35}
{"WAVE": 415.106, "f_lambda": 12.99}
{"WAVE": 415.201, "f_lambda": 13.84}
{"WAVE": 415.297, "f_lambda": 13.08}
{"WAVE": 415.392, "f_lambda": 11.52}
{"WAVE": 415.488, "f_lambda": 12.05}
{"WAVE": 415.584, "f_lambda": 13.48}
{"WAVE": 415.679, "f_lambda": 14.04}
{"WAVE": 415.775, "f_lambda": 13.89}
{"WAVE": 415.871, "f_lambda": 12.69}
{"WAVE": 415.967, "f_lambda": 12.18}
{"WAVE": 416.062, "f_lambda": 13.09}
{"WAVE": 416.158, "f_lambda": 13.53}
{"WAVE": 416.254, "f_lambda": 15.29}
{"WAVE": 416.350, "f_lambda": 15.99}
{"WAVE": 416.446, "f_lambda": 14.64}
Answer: -1.0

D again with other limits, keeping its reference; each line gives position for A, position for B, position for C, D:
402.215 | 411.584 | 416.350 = -5.6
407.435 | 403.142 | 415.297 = 0.5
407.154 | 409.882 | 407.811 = 2.0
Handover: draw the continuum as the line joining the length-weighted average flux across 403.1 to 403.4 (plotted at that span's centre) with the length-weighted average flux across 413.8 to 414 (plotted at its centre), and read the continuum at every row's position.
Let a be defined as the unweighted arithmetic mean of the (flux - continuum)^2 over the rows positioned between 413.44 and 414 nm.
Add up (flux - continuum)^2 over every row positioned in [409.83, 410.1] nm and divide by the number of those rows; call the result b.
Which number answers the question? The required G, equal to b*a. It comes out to 1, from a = 0.1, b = 9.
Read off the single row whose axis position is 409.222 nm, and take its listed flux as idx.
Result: 12.2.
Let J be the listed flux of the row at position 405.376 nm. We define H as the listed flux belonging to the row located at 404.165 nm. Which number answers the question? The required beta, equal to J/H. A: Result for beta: 0.69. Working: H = 15.01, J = 10.38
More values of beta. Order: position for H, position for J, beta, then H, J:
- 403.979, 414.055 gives 0.78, 14.97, 11.69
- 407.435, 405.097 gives 0.84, 12.34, 10.34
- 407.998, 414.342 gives 0.68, 14.44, 9.822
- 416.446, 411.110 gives 0.65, 14.64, 9.459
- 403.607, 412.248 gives 1.14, 11.75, 13.43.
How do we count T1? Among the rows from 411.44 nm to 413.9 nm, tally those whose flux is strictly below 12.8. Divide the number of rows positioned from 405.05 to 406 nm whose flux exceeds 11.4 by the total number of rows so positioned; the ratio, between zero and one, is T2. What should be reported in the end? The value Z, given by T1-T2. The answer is 20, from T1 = 20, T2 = 0.40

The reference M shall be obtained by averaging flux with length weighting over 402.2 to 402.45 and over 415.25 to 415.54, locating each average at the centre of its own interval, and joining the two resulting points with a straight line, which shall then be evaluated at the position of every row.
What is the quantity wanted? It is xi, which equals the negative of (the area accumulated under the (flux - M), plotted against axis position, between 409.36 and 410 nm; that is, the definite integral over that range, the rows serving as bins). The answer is 2.1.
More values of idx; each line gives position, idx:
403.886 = 14.56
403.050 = 11.33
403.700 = 13.94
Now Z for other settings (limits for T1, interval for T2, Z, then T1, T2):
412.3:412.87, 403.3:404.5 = 3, 4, 0.77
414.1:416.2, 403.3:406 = 12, 13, 0.66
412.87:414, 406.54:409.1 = 11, 12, 0.67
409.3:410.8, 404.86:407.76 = 15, 16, 0.55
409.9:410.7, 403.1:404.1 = 7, 8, 0.55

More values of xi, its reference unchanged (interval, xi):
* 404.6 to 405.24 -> -0.3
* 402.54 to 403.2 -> 0.4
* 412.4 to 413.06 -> 0.9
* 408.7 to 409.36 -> -0.3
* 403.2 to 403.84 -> 0.3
